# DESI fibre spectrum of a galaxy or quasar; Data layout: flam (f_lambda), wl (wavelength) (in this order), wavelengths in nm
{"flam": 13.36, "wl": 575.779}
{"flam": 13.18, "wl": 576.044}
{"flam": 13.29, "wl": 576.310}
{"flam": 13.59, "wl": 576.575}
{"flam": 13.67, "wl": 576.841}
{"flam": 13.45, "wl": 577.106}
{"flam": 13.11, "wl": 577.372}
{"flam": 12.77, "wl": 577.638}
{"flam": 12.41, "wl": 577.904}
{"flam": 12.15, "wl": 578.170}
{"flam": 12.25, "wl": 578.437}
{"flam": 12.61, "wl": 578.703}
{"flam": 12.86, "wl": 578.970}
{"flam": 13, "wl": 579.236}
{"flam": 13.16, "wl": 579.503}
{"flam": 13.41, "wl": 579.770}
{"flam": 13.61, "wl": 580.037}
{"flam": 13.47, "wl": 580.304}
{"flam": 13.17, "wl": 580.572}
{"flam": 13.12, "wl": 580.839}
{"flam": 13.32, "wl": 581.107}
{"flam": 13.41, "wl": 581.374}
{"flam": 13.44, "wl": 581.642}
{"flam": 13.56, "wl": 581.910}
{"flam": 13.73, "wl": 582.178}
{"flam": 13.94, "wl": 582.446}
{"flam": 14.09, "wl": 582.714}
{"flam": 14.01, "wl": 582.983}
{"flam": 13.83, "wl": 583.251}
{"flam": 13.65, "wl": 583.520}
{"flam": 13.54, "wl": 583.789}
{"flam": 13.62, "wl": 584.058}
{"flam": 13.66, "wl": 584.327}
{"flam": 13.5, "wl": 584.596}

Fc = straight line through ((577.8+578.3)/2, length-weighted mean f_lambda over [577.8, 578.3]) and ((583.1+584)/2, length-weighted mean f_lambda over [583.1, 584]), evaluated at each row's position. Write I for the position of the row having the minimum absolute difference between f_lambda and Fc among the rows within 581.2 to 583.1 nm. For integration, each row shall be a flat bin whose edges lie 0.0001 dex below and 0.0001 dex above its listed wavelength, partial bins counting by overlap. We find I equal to 581.642 nm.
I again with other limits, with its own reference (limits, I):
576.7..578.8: 578.437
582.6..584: 583.520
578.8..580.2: 578.970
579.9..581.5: 580.839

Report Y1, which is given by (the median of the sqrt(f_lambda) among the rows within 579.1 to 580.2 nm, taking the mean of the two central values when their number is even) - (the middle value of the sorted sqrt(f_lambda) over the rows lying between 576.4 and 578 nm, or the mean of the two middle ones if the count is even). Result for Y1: 0.00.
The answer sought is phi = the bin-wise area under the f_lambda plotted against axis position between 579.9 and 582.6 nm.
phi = 36.4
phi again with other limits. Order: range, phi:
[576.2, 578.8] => 33.6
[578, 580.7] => 35.0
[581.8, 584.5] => 37.2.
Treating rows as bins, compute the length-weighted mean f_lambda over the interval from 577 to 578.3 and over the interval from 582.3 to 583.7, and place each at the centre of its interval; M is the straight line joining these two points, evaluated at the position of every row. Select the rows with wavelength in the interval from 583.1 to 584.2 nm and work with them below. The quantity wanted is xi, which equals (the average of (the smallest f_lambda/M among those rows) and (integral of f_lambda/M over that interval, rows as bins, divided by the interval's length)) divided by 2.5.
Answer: 0.388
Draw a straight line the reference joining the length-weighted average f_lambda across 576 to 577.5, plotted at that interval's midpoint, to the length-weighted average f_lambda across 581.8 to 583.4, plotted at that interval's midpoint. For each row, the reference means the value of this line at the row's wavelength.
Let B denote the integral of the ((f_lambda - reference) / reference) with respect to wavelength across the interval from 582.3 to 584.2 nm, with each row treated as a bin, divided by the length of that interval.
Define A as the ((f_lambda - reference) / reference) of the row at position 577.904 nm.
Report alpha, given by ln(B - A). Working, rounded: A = -0.08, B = -0.008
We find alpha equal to -2.6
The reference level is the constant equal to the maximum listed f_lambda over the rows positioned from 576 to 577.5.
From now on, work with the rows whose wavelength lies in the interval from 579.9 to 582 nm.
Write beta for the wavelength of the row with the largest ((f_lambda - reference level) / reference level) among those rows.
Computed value 580.037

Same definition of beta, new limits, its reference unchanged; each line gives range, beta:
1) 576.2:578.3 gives 576.841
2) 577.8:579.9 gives 579.770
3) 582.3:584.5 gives 582.714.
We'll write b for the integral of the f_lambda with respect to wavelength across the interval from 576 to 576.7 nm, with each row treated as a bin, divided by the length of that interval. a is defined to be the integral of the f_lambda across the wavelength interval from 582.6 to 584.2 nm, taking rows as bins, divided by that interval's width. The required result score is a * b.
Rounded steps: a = 13.8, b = 13.4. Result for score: 184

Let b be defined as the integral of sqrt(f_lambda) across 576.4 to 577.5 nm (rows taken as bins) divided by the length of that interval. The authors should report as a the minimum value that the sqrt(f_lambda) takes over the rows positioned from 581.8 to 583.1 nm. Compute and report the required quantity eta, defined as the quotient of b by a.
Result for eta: 1.00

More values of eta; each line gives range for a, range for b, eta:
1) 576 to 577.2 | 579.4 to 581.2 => 1.01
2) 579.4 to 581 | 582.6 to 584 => 1.03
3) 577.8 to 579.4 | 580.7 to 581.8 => 1.05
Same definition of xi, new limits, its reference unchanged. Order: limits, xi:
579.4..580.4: 0.403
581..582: 0.395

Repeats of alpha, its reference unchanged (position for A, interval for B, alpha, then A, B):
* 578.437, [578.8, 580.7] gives -2.7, -0.09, -0.030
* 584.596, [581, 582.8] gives -3.7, -0.04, -0.013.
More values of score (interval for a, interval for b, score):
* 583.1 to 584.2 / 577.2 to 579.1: 172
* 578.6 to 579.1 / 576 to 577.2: 171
